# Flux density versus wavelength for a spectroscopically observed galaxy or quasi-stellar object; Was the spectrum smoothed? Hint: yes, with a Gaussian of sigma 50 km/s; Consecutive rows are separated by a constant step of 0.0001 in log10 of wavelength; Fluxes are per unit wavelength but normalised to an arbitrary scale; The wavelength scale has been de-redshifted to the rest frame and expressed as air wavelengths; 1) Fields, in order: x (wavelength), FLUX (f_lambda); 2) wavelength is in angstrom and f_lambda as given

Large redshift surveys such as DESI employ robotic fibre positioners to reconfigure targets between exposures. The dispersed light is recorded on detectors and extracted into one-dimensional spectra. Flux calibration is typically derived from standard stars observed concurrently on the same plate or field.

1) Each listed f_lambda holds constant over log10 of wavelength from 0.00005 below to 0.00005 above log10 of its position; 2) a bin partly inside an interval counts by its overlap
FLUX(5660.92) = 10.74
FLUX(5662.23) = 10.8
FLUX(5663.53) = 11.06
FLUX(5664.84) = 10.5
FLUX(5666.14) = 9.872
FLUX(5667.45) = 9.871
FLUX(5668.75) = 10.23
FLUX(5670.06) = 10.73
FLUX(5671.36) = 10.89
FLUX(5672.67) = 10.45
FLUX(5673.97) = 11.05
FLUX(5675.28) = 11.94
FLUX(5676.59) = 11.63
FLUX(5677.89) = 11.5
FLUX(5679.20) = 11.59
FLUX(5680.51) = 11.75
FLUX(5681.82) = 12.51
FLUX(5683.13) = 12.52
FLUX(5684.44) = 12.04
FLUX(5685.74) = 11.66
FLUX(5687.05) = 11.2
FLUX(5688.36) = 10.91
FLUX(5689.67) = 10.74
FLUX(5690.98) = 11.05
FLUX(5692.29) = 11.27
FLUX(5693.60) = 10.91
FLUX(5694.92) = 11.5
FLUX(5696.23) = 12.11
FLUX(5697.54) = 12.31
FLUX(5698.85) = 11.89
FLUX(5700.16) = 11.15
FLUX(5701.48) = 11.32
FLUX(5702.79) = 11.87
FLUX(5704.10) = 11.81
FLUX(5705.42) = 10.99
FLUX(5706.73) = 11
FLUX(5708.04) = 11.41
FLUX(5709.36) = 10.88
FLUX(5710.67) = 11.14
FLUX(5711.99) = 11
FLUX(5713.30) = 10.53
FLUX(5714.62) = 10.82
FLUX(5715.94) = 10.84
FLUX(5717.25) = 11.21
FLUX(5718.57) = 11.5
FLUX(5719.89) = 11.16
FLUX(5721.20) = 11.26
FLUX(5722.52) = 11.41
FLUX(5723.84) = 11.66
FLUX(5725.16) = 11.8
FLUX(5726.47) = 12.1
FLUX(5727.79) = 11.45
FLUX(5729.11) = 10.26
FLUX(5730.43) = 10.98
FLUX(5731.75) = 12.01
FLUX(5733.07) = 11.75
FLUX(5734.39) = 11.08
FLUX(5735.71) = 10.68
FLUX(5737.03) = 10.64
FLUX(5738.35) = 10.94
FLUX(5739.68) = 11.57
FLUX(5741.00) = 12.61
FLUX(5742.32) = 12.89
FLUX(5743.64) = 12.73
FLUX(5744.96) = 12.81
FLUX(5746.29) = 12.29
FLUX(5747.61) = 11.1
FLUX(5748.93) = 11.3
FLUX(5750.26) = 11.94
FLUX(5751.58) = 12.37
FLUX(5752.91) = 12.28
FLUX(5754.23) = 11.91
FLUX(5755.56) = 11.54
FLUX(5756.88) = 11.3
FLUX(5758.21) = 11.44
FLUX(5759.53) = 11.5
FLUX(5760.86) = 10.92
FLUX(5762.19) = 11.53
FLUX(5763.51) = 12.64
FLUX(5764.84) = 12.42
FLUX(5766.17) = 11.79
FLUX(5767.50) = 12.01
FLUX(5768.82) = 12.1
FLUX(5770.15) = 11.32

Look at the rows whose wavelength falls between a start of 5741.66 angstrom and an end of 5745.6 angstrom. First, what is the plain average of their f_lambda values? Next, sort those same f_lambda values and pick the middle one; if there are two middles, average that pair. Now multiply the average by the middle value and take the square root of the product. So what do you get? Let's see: 12.8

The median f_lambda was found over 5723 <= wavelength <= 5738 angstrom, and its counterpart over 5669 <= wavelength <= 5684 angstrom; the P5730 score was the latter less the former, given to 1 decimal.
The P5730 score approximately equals 0.1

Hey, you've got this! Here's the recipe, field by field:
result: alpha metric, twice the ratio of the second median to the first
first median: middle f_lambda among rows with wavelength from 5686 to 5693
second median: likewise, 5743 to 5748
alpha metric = 2.26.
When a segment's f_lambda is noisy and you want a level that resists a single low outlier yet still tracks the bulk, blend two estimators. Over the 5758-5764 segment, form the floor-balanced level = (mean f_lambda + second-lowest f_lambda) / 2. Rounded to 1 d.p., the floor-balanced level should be 11.5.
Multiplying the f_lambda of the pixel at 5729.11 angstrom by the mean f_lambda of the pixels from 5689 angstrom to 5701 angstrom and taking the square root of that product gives 10.8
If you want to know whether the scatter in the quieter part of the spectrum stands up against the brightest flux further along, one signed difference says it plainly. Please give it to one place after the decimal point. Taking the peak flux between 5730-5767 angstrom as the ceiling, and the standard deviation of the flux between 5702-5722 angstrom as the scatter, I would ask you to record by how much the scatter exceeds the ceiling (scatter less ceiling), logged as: -12.5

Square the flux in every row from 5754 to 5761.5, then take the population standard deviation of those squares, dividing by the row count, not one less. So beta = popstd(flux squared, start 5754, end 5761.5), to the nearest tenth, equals 6.7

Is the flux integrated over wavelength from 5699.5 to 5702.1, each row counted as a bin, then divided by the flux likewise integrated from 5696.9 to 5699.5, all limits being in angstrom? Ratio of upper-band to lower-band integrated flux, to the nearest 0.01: 0.93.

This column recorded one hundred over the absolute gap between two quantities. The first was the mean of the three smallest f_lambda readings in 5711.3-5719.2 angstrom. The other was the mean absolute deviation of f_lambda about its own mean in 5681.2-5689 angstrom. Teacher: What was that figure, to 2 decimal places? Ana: 9.82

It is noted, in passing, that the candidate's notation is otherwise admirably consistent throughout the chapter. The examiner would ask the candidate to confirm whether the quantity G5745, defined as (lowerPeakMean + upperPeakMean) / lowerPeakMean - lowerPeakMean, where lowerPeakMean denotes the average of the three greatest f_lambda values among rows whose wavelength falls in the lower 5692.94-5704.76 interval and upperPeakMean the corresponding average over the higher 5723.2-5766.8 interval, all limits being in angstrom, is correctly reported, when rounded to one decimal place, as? -10.0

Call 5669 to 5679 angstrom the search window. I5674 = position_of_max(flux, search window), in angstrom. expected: 5675.28 angstrom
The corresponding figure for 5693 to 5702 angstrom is 5697.54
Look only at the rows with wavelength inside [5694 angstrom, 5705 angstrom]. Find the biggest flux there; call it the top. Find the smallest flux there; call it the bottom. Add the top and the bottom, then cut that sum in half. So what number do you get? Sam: 11.7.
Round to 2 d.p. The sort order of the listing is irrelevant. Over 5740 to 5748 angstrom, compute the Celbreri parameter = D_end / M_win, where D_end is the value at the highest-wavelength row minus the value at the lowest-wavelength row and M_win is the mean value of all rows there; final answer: -0.12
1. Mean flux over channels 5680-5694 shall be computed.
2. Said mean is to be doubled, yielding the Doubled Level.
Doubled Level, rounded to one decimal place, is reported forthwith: 23.0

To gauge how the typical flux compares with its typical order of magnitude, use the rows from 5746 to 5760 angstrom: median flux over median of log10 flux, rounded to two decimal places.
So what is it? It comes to 10.86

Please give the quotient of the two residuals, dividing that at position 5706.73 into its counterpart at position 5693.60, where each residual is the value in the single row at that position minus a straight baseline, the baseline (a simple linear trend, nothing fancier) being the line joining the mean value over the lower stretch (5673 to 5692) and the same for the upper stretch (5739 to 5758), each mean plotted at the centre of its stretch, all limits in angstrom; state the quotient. 1.00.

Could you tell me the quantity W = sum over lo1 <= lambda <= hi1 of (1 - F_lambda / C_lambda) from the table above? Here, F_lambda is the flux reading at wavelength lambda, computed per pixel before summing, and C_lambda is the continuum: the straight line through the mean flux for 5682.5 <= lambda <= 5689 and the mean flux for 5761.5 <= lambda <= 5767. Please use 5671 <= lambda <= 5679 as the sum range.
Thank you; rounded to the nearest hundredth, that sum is 0.19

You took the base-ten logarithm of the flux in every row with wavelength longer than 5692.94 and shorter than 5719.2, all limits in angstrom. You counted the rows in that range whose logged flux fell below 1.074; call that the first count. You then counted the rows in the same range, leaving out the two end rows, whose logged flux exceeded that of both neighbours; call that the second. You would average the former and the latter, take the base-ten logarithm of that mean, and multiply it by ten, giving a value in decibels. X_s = 10.0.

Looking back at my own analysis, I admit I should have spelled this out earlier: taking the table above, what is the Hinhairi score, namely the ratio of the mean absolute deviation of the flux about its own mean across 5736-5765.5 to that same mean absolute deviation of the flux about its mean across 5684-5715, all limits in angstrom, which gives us 1.49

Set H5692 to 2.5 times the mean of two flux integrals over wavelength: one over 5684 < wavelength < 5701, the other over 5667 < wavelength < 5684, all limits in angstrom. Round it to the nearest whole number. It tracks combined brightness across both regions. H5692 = 483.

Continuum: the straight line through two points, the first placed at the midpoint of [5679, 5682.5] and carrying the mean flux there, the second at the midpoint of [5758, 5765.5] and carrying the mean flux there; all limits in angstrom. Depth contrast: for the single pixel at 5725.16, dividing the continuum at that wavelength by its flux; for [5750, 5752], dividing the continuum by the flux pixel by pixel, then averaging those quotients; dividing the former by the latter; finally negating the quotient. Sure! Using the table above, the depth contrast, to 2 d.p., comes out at -1.04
